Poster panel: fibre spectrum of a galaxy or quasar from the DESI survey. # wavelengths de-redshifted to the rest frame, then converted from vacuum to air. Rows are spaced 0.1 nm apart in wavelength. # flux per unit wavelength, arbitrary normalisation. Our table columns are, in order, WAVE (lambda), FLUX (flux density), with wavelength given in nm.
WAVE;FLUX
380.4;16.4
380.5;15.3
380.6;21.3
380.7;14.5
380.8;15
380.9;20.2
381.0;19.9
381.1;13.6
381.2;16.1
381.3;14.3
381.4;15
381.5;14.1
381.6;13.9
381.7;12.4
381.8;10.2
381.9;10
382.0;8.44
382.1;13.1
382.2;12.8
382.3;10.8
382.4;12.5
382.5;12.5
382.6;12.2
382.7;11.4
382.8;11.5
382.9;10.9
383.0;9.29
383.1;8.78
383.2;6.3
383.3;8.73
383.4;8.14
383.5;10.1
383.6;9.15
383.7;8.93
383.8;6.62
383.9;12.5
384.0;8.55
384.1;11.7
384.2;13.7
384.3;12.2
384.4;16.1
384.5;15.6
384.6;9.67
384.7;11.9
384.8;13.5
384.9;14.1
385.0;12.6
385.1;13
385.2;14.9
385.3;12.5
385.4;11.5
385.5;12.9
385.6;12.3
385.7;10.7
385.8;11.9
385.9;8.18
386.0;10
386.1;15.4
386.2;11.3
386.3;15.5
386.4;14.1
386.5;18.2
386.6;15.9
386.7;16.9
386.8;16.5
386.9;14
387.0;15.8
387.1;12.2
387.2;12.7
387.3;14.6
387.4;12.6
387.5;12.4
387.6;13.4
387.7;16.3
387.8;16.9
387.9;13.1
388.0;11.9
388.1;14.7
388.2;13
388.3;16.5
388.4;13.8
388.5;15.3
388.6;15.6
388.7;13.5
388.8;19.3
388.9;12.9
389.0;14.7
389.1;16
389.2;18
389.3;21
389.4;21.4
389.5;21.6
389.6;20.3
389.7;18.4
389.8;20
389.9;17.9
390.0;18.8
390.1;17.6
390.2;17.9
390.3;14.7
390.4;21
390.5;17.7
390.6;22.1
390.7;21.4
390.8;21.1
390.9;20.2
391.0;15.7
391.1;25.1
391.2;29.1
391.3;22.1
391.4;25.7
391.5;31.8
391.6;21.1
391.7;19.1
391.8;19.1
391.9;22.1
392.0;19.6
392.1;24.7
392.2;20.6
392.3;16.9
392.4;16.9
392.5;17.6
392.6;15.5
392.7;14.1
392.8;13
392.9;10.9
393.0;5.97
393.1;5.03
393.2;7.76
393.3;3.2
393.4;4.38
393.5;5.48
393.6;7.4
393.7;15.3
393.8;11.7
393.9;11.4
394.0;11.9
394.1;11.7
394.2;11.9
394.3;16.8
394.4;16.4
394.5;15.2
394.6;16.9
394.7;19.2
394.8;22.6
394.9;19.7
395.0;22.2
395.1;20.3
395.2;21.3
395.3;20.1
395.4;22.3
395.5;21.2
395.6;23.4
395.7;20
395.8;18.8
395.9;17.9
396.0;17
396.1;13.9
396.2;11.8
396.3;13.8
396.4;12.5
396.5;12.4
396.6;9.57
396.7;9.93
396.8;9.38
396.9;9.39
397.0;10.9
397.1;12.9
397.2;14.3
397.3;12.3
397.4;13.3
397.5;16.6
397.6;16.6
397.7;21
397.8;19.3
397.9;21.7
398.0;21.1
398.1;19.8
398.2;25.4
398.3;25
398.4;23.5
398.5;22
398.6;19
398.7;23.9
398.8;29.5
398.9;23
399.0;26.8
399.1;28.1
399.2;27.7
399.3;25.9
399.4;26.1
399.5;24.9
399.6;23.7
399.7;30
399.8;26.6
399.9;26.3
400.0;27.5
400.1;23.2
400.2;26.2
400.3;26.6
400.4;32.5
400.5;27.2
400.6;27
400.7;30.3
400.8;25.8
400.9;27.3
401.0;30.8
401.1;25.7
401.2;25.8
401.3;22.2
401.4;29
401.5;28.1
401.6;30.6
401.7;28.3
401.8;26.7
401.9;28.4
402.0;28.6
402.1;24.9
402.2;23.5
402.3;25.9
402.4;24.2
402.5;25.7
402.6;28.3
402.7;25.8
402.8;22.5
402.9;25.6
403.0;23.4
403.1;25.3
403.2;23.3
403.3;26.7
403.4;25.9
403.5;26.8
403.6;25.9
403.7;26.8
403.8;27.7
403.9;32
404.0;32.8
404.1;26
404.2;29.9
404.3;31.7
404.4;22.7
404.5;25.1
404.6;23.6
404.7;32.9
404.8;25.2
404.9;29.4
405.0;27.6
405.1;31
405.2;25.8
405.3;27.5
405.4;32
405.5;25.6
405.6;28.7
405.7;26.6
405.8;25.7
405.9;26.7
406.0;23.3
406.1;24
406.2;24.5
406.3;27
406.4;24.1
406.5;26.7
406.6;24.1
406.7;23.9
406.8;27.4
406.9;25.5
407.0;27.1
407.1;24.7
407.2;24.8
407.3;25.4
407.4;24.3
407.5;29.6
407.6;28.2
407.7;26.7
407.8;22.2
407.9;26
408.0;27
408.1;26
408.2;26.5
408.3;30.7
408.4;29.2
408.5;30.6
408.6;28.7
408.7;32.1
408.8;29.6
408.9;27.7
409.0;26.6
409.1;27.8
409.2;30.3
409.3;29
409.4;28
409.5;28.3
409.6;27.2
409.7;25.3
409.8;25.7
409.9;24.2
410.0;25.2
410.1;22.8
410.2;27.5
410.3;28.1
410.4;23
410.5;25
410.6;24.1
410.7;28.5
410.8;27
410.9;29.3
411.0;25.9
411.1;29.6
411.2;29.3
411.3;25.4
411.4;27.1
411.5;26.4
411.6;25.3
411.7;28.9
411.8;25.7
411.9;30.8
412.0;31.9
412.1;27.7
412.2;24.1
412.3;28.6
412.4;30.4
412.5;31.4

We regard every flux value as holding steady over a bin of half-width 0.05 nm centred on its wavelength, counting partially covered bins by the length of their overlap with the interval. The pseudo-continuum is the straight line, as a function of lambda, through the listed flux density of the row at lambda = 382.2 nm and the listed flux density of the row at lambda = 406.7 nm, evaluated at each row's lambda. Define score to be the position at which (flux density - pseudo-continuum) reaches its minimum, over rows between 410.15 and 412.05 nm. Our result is 410.4 nm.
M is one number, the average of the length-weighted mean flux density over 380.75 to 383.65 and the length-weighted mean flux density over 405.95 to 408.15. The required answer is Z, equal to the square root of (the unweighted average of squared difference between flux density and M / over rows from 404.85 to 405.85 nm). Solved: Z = 9.4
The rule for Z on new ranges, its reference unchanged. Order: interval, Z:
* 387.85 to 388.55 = 5.0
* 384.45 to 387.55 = 5.9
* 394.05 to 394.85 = 4.2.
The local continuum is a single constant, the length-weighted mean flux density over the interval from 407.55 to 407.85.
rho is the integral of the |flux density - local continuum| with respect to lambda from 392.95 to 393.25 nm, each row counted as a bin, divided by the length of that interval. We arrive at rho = 19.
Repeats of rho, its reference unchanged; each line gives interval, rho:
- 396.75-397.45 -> 14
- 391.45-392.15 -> 5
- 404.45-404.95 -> 3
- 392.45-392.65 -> 9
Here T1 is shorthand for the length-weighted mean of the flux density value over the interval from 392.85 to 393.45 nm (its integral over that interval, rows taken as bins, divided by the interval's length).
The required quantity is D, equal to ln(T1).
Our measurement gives 1.8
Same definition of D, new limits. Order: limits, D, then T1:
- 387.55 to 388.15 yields 2.7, 14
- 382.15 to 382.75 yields 2.5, 12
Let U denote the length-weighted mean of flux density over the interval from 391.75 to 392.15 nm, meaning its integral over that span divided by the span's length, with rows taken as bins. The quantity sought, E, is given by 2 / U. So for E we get 0.094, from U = 21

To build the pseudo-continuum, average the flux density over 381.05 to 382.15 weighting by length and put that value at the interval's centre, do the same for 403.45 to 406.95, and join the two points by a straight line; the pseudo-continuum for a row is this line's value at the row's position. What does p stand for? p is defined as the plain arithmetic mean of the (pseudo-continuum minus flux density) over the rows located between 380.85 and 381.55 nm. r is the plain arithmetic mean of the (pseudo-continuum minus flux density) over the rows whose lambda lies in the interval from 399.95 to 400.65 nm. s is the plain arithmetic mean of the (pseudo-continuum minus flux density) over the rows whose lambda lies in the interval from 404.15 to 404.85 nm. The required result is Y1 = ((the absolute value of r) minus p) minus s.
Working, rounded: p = -3.6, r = -3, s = -1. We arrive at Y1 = 7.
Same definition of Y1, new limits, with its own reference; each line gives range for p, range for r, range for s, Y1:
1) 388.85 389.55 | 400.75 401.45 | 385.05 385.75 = 0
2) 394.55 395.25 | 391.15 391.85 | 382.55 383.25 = 1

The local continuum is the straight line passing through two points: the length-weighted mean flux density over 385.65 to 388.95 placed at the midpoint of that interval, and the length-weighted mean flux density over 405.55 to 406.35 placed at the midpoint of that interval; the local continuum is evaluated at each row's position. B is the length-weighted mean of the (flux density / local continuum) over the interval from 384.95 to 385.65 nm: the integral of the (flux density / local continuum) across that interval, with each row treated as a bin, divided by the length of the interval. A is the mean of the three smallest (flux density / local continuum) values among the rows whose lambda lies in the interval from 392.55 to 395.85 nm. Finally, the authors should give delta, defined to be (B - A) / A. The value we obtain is 3.2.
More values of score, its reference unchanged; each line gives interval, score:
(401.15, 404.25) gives 402.8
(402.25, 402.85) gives 402.8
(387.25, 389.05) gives 388.0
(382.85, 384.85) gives 383.2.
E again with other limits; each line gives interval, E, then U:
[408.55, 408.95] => 0.068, 30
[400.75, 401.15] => 0.073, 27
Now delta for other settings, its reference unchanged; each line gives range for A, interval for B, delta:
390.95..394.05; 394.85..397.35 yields 2.5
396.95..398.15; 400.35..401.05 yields 1.1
